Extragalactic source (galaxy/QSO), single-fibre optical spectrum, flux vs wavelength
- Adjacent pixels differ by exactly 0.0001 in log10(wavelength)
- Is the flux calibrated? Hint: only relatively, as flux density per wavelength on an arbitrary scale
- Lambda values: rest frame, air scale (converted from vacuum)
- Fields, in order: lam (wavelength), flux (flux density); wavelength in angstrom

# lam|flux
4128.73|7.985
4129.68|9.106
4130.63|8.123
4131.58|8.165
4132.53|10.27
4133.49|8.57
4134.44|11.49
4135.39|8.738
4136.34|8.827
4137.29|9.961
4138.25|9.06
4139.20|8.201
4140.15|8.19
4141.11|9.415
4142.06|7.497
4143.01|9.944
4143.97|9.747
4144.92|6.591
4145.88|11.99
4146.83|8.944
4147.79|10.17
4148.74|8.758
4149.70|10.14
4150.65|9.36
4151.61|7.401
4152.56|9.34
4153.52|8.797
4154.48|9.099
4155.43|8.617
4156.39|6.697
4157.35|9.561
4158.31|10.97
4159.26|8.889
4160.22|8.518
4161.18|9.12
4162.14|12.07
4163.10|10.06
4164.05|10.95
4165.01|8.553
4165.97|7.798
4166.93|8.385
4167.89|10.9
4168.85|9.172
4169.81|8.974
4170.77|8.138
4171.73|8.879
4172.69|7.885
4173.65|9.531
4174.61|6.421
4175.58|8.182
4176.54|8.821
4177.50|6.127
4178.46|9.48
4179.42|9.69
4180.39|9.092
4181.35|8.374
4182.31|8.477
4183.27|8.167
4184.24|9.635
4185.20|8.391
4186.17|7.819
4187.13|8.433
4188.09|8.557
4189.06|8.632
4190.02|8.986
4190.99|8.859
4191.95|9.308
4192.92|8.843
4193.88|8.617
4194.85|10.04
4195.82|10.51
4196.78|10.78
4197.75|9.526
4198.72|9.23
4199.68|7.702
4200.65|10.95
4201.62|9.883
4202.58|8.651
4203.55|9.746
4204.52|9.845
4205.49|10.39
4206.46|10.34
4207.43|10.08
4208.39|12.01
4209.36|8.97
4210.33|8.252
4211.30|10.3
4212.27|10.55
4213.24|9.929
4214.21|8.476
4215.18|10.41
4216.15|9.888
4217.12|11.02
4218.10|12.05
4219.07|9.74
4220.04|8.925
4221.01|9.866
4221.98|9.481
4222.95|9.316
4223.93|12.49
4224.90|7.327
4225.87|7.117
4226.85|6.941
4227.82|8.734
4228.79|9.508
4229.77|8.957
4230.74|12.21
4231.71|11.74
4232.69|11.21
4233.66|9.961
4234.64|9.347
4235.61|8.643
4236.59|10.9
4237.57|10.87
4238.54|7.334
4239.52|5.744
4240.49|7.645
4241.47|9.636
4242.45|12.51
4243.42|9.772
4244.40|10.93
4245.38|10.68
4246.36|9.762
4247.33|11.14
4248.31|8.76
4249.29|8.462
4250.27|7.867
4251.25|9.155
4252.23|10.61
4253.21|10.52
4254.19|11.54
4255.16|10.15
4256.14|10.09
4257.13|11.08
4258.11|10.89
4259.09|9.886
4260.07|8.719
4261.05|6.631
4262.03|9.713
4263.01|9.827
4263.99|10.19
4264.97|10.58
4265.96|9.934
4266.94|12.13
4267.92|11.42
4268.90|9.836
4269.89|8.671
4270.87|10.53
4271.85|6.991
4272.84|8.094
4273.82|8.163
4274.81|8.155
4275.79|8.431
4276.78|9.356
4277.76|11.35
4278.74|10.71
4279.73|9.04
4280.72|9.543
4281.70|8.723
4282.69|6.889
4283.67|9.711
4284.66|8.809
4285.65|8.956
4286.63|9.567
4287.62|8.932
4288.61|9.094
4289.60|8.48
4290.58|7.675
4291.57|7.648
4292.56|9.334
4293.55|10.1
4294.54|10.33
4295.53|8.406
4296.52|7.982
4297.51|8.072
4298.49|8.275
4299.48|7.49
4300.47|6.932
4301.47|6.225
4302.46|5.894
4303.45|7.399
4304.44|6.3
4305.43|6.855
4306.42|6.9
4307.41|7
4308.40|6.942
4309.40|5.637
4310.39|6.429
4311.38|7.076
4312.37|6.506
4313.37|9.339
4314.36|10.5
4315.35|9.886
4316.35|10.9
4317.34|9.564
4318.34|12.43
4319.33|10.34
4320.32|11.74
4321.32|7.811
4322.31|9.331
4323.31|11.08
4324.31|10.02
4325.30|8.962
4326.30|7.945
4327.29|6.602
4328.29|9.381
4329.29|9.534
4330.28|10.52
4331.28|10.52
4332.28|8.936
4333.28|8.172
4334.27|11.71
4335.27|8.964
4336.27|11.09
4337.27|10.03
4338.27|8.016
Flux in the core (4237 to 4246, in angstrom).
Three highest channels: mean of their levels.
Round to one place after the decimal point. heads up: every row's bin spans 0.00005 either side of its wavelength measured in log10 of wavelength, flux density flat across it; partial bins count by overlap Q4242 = 11.4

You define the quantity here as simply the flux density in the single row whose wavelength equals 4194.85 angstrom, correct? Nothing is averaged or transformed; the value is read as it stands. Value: 10.04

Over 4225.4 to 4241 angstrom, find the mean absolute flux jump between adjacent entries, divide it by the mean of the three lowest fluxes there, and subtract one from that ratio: -0.804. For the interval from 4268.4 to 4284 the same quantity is -0.825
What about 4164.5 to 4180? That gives -0.786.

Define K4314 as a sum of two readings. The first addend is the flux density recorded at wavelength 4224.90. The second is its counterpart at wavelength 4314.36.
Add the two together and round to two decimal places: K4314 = 17.83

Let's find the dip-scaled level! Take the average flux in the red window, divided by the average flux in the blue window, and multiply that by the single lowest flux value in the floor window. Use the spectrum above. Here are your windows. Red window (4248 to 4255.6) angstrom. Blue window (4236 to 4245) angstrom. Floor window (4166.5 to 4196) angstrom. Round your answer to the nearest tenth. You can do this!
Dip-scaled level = 6.2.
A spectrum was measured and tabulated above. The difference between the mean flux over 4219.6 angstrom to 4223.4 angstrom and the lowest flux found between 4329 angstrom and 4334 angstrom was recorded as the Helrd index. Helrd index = 1.2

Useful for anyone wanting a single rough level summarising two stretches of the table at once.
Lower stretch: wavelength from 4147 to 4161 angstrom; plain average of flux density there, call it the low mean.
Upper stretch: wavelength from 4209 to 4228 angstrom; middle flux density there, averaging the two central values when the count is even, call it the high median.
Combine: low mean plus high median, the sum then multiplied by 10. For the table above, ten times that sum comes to 186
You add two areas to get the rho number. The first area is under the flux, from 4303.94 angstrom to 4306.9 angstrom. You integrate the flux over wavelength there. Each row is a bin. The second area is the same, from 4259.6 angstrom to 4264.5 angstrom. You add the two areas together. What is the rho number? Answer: 64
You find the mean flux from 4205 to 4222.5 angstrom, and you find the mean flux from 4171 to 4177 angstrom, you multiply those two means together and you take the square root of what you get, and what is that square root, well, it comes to 9.1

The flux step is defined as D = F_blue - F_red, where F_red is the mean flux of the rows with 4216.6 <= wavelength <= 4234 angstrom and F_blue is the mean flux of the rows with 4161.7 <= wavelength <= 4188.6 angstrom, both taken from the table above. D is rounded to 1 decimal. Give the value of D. -1.0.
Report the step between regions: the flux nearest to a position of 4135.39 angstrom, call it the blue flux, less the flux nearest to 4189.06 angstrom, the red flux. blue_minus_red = 0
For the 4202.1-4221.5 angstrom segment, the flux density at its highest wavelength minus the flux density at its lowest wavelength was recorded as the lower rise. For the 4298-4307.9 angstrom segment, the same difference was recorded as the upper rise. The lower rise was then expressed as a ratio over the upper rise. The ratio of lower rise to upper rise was -1.0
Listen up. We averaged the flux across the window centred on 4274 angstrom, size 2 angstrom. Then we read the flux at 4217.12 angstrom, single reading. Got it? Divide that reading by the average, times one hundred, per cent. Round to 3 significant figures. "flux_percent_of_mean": 135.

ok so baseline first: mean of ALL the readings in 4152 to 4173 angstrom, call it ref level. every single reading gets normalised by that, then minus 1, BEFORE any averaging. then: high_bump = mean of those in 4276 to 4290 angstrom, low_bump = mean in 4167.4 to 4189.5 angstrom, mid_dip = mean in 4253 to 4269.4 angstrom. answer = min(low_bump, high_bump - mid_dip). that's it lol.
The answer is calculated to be -0.105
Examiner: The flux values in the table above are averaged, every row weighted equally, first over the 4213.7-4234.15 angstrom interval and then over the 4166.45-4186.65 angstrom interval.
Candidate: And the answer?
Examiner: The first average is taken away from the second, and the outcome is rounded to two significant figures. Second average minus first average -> -1.2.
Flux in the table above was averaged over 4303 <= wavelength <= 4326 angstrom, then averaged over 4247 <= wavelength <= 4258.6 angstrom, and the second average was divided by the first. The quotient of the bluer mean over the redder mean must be 1.16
